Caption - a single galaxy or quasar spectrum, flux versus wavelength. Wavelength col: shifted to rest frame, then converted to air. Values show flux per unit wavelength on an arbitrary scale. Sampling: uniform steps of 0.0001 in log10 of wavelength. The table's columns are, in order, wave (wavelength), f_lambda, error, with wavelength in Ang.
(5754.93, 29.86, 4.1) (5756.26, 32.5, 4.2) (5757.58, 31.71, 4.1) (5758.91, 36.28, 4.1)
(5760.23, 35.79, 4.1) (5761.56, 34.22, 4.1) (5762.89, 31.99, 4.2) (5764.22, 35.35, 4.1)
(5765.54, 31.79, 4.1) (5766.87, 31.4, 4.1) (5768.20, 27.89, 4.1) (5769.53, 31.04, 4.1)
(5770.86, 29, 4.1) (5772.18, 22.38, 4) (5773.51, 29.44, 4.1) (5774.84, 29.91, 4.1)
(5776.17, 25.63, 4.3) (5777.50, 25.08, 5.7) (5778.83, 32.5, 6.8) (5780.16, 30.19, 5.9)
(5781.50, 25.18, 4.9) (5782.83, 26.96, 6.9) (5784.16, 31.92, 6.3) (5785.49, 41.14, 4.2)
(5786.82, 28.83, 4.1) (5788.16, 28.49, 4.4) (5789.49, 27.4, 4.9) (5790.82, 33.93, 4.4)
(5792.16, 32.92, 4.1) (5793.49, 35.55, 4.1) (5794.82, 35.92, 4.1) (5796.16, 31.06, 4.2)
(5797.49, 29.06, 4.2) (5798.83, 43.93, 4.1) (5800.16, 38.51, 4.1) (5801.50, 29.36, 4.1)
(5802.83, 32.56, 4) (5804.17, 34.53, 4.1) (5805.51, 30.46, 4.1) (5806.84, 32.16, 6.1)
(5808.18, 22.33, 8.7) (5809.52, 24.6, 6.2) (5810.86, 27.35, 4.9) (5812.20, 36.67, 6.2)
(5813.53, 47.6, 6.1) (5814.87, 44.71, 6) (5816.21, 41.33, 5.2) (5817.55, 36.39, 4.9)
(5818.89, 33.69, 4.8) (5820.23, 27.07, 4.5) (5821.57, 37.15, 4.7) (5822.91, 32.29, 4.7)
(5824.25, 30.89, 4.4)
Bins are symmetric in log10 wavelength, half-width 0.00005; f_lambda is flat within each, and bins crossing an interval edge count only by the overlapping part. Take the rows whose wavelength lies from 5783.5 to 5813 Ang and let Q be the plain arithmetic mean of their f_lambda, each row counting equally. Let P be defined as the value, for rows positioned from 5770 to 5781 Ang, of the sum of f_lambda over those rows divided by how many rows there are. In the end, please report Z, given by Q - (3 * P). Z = -52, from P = 28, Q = 32.2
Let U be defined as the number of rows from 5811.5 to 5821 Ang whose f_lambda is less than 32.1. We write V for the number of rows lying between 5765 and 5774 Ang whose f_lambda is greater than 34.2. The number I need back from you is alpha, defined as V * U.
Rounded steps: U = 1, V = 0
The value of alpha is 0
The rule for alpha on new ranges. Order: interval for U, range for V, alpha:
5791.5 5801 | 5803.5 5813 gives 4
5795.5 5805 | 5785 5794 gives 6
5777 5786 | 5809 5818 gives 25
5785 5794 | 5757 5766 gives 12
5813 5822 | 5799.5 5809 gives 2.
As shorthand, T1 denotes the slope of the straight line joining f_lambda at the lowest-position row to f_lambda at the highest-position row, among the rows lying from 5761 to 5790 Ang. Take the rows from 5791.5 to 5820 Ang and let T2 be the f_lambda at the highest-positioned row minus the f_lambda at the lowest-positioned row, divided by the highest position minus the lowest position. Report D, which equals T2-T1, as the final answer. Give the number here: 0.3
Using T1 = -0.2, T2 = 0.03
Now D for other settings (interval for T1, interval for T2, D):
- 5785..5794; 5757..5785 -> 0.7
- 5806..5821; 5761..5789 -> 0.2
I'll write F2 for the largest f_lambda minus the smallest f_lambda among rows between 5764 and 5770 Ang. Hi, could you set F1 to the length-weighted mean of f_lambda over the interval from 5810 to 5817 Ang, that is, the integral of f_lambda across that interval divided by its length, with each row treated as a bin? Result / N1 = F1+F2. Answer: 47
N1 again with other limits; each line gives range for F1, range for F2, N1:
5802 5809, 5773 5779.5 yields 38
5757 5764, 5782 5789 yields 48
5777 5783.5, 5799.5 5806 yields 37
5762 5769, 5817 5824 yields 42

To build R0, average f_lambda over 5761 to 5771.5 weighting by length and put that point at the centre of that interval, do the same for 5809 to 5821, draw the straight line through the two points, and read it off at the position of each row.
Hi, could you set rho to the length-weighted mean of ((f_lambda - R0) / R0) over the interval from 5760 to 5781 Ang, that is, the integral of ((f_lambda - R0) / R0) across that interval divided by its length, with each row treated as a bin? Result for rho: -0.056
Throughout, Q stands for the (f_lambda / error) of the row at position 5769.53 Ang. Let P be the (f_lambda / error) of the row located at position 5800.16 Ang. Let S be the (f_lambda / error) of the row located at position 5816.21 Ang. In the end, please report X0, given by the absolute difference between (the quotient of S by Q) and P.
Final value 8.3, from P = 9.4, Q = 7.6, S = 7.9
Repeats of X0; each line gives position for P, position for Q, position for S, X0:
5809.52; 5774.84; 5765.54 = 2.9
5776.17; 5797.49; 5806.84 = 5.2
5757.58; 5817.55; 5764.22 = 6.6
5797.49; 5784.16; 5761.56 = 5.3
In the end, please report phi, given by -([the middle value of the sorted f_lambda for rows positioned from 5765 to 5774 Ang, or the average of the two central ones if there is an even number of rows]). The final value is -29.4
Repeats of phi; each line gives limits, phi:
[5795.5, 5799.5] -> -31.1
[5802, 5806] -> -32.6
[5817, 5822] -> -35.0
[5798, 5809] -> -32.4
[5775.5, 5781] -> -27.9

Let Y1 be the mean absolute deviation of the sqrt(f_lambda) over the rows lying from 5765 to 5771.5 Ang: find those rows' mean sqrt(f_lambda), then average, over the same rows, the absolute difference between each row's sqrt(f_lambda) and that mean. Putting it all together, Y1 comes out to 0.13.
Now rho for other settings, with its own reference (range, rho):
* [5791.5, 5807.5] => -0.014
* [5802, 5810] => -0.152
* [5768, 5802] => -0.067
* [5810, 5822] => 0.027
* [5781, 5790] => -0.092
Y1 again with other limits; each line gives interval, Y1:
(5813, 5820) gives 0.36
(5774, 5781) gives 0.25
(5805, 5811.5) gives 0.30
